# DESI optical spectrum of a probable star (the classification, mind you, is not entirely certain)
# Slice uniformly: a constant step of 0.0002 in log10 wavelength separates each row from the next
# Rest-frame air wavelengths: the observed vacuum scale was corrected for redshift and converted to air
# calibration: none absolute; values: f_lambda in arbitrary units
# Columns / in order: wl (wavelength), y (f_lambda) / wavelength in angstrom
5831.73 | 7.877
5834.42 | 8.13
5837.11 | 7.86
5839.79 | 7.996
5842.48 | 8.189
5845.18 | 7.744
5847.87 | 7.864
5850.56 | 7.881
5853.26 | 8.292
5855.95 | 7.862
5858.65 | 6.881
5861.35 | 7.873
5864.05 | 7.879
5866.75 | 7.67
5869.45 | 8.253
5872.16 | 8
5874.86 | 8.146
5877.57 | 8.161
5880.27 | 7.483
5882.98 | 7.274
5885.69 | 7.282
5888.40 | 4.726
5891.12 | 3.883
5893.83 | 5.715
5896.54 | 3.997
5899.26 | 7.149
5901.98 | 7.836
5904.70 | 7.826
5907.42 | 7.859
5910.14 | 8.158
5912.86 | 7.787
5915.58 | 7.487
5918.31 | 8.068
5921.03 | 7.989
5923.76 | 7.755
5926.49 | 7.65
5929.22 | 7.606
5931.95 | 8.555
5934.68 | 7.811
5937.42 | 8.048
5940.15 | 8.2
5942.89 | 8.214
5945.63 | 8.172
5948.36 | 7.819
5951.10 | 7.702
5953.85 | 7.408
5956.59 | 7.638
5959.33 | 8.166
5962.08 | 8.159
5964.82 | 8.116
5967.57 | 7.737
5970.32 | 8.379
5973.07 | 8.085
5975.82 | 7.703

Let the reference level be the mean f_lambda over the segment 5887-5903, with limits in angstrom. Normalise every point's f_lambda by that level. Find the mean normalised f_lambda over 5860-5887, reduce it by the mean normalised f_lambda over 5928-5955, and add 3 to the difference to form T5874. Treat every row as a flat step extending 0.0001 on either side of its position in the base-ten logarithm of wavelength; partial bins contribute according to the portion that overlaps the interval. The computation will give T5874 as 2.97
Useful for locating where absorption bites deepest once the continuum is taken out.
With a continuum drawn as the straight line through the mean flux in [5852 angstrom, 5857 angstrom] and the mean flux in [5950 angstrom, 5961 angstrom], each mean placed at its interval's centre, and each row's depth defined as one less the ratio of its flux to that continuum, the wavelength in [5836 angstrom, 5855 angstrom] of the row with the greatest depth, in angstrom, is 5845.18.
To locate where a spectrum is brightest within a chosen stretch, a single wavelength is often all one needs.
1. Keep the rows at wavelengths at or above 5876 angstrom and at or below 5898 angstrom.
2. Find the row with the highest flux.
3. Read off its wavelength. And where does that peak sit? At 5877.57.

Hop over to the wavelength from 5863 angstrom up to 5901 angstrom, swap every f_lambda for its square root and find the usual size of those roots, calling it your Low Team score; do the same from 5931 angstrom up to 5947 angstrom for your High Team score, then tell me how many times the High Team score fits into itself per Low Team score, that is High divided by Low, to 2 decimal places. 1.10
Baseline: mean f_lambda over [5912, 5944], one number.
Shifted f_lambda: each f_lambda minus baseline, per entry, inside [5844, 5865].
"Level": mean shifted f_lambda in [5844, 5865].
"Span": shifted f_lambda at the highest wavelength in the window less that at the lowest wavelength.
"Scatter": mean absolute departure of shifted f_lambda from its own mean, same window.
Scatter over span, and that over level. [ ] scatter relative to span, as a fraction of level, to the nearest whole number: -12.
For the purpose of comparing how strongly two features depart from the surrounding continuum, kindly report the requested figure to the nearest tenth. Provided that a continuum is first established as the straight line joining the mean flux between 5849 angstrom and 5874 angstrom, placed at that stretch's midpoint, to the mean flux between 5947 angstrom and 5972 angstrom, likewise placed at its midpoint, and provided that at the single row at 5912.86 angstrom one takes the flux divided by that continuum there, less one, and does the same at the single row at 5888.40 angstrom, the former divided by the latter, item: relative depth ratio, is 0.0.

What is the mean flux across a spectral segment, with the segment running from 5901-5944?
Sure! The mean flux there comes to 7.9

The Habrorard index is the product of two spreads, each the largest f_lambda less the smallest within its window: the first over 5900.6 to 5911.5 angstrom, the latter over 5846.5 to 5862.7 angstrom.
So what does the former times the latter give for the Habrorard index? 0.5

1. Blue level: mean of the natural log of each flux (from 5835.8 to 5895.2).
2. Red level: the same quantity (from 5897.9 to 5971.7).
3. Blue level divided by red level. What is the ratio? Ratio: 0.96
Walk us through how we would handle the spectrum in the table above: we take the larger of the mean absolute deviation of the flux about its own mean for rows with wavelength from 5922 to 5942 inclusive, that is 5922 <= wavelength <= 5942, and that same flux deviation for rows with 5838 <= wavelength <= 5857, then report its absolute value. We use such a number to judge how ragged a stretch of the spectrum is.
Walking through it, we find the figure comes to 0.28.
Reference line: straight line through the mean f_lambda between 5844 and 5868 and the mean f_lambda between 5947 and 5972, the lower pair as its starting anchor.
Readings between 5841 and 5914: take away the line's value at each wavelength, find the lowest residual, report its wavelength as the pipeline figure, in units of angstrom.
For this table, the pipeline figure 5891.12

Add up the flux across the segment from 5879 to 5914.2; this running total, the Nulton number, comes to 87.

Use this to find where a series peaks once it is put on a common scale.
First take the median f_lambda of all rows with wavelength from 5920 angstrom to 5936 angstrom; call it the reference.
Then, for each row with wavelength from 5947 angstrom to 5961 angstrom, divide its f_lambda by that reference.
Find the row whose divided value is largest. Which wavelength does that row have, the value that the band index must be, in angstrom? 5959.33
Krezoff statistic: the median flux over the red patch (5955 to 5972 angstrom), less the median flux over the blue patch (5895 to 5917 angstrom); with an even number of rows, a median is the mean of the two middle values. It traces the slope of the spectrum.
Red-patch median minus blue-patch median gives 0.33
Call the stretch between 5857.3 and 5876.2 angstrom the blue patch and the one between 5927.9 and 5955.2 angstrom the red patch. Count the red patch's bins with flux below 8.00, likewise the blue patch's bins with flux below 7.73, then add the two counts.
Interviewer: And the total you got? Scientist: 7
